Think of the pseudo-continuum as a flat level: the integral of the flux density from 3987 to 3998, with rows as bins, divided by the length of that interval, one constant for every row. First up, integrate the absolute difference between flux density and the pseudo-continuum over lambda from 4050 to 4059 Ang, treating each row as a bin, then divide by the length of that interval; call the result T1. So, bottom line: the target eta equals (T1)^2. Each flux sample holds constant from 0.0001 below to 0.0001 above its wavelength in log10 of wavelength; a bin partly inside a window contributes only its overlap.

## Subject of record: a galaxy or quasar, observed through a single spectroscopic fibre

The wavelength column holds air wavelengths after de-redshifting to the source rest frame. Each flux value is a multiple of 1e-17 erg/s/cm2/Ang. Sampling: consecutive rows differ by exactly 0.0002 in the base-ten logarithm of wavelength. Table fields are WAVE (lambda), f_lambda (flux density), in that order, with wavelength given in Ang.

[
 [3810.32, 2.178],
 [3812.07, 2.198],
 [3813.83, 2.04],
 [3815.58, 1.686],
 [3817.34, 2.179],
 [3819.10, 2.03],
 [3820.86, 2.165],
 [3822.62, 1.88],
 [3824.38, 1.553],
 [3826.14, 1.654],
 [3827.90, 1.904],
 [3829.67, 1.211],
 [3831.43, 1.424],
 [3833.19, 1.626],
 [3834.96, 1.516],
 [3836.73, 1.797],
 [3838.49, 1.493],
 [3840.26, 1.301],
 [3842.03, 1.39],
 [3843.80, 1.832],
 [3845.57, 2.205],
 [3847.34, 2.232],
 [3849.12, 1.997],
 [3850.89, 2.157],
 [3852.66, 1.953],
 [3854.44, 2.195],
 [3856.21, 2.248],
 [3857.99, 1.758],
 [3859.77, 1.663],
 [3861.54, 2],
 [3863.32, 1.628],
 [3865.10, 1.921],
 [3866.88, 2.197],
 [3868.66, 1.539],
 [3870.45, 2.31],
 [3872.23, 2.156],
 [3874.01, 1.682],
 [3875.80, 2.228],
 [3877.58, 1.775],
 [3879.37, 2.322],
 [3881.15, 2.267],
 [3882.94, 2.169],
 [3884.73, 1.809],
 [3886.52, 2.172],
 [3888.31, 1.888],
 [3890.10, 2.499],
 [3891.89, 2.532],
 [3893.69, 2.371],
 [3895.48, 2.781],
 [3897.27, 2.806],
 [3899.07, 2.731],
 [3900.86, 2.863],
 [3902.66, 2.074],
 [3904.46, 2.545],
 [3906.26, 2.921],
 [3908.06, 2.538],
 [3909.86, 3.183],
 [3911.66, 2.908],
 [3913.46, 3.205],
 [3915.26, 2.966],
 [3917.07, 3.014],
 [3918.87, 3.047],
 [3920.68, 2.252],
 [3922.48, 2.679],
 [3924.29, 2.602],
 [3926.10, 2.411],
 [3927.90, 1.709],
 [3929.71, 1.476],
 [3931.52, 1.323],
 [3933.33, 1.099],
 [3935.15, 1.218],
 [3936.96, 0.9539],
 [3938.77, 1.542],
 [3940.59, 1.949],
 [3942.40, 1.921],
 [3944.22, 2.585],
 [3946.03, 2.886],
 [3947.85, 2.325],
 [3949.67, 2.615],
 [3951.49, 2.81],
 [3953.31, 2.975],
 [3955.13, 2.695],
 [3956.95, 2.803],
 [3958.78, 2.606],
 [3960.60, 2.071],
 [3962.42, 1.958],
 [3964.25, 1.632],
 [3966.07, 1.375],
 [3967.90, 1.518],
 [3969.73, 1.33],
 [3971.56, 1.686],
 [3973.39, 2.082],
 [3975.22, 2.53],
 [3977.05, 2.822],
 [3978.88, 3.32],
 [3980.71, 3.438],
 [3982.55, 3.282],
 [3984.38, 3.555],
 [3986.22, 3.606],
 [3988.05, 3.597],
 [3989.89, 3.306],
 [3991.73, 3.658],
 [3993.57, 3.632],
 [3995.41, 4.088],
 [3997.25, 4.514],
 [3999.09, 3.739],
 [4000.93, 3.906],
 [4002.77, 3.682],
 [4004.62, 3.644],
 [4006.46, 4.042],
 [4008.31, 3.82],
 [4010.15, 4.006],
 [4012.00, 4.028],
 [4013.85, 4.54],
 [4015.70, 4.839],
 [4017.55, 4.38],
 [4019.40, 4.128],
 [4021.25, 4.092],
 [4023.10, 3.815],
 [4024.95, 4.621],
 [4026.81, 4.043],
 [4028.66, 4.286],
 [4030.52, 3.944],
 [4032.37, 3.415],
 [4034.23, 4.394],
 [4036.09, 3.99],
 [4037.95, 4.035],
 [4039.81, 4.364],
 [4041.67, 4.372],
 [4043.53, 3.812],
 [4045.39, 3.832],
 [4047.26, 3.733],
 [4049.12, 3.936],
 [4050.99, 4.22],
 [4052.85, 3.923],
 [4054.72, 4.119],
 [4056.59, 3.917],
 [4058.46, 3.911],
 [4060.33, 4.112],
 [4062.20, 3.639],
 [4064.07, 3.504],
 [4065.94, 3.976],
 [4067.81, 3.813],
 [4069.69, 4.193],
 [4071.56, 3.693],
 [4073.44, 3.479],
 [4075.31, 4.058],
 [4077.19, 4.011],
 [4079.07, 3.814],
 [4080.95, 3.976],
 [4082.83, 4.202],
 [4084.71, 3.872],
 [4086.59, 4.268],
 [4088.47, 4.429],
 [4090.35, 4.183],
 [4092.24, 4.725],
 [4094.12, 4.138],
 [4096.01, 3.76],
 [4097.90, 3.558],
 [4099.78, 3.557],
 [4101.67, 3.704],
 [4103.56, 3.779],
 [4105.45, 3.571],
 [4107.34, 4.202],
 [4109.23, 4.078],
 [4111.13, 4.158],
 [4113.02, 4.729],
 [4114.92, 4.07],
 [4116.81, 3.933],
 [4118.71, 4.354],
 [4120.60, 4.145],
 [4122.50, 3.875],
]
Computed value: 0.1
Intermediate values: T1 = 0.2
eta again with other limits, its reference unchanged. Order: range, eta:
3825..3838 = 4.8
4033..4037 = 0.2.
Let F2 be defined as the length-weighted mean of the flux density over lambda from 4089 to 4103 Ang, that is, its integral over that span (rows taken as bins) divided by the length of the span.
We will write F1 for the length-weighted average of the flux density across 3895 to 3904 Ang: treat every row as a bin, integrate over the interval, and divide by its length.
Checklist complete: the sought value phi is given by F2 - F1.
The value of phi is 1.3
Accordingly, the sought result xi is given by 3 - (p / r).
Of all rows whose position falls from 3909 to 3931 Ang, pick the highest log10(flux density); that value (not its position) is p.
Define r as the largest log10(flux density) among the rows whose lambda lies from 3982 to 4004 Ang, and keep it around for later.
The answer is 2.23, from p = 0.506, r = 0.65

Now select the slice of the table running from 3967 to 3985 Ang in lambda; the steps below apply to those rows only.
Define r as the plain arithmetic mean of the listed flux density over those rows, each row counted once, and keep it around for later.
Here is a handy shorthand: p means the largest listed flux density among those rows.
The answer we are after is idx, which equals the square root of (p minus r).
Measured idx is 1.00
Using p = 3.555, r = 2.6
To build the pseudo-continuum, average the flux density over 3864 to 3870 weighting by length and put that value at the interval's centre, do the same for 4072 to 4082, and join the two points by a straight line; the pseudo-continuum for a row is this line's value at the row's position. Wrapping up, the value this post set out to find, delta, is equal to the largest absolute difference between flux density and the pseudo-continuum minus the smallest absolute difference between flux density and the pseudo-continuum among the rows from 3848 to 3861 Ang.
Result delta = 0.38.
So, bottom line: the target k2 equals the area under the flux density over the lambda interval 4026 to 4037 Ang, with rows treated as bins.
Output 44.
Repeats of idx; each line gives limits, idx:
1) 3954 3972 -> 0.91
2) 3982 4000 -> 0.90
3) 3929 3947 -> 1.09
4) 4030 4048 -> 0.64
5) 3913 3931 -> 0.82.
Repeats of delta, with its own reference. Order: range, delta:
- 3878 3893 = 0.31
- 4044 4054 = 0.45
